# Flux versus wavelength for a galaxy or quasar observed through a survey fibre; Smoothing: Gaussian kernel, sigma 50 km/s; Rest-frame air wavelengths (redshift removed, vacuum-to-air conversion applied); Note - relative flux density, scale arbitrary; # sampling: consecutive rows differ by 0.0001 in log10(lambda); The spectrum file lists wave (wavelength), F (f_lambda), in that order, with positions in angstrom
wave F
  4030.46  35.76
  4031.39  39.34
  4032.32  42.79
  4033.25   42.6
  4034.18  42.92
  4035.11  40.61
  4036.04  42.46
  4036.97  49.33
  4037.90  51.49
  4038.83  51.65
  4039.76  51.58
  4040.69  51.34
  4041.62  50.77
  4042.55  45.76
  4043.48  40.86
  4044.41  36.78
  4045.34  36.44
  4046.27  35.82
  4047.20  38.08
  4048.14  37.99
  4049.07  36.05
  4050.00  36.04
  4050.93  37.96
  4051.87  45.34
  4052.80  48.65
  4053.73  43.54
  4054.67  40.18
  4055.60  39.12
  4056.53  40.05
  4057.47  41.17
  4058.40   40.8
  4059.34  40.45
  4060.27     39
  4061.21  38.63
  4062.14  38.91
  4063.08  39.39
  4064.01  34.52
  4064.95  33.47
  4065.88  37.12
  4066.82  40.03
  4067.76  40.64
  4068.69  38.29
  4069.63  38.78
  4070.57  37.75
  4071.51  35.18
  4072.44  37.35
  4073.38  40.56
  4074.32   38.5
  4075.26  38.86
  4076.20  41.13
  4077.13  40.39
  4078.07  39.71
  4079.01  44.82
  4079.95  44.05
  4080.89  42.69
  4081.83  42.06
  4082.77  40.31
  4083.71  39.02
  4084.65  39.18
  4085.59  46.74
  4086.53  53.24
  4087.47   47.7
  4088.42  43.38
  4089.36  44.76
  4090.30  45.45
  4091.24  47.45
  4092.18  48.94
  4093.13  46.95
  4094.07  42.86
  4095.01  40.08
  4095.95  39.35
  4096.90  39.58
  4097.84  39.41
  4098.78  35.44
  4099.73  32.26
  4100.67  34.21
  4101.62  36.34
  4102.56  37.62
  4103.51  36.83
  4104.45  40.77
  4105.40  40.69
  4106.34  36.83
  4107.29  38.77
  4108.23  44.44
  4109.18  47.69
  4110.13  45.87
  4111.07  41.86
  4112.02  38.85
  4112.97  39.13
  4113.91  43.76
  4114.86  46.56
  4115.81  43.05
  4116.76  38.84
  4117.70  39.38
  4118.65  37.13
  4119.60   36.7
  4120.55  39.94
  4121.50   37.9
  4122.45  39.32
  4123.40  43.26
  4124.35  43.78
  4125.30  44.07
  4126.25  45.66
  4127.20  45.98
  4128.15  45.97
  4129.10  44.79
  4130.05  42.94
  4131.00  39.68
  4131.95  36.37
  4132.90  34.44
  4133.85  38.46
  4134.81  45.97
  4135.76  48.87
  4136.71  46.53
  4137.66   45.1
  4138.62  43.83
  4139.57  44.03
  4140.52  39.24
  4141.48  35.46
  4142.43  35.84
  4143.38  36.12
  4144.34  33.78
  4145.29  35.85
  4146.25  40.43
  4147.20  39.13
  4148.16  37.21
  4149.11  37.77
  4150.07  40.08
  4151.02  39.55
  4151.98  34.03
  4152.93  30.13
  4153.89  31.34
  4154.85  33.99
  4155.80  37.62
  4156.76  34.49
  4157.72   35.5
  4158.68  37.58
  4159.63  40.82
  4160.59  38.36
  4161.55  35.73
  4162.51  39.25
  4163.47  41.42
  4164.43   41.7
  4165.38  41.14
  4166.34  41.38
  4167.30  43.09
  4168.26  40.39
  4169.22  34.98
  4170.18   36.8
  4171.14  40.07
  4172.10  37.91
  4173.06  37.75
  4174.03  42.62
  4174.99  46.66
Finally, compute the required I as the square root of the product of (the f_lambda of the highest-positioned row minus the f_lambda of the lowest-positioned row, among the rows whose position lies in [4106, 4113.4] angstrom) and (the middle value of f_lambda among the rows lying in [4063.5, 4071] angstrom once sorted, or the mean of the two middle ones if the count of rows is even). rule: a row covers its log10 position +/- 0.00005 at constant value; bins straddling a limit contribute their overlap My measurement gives 9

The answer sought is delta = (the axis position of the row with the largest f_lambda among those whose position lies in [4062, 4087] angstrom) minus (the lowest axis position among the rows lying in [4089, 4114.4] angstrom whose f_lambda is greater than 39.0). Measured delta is -2.8 angstrom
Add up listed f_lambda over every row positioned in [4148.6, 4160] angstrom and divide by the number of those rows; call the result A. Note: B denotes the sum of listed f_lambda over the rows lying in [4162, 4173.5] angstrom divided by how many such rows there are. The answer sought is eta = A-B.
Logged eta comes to -3.6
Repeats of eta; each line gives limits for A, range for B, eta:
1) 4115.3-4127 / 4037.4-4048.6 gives -3.3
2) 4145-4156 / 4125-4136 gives -6.3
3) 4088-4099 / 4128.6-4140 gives 0.2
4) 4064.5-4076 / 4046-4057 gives -1.9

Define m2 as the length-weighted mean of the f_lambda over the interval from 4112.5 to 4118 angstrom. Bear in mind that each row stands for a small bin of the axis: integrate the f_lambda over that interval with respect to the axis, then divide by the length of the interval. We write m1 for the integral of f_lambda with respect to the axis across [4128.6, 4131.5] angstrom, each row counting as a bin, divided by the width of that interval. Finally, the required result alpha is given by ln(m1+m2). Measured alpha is 4.44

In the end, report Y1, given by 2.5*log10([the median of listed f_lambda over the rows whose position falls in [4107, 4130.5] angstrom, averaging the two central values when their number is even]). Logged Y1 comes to 4.08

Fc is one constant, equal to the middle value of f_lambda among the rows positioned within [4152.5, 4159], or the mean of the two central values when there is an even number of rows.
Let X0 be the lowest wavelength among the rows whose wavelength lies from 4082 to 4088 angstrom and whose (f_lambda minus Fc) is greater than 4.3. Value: 4082.77 angstrom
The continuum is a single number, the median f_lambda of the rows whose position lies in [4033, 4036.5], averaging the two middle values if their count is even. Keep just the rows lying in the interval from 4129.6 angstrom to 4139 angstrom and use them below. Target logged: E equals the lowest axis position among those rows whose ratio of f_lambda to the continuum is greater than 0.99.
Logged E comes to 4130.05 angstrom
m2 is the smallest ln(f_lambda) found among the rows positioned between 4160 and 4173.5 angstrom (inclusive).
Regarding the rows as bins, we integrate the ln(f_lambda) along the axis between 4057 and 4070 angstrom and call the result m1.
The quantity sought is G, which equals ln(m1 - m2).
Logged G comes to 3.78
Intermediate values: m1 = 47.5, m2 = 3.55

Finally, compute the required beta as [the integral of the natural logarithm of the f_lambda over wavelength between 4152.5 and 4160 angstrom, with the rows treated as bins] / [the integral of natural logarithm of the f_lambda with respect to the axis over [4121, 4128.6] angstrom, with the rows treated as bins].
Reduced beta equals 0.93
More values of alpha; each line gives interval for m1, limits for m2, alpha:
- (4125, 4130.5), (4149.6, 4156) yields 4.38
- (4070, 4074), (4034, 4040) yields 4.44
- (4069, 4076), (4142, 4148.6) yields 4.32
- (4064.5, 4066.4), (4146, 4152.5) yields 4.30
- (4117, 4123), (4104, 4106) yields 4.37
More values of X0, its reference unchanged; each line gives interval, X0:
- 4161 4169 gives 4162.51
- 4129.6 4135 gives 4130.05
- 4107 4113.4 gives 4108.23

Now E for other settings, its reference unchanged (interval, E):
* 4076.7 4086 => 4079.01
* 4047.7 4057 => 4051.87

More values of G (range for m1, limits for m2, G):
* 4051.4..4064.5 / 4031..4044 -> 3.80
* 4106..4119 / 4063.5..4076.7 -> 3.81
